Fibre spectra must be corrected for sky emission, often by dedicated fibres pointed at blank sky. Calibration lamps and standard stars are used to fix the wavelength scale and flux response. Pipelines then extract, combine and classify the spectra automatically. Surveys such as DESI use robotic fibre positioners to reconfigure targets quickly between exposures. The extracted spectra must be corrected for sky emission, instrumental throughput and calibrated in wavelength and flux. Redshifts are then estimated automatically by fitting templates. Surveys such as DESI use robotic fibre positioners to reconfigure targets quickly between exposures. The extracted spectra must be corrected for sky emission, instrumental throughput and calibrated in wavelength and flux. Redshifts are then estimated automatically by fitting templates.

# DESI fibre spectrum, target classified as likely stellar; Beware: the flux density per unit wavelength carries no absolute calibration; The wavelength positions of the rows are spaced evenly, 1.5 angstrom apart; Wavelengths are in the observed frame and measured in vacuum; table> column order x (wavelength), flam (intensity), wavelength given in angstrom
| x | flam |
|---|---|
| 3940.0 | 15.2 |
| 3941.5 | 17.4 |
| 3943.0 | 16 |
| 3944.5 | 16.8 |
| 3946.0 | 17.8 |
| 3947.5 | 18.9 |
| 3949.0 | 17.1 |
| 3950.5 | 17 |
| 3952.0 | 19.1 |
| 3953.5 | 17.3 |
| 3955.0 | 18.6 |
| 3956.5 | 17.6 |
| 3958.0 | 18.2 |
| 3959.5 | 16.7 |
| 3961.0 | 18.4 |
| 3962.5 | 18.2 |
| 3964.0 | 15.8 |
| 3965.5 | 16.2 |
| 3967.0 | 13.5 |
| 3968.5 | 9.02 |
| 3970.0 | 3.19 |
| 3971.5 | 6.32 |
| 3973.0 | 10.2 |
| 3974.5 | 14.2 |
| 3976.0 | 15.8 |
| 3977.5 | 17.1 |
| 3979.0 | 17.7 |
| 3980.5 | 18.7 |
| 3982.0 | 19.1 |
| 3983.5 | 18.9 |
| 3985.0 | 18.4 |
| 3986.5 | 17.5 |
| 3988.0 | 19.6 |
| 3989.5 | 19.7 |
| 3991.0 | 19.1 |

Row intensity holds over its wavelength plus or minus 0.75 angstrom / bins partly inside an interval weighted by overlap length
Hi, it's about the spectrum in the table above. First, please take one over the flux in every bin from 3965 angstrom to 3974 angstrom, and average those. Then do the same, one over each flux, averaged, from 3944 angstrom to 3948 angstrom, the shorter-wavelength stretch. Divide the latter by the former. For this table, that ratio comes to 0.41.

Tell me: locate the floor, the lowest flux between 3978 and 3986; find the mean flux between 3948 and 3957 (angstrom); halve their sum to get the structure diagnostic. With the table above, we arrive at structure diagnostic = 18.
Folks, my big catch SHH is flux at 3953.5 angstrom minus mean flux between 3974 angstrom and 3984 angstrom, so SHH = -0.1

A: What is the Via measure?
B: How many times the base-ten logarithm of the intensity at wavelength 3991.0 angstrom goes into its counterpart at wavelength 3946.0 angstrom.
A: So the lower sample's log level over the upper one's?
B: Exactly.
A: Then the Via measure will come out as 0.98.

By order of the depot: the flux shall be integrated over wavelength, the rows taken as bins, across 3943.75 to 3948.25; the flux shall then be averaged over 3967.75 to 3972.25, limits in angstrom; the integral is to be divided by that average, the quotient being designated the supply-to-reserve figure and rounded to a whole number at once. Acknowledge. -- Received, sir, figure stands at 13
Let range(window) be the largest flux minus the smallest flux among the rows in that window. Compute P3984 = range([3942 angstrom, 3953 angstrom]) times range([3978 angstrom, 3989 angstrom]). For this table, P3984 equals 7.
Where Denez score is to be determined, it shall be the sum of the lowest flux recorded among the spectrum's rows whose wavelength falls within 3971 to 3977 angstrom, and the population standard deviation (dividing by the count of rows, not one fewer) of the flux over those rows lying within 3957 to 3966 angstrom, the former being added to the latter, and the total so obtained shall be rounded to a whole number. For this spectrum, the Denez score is 7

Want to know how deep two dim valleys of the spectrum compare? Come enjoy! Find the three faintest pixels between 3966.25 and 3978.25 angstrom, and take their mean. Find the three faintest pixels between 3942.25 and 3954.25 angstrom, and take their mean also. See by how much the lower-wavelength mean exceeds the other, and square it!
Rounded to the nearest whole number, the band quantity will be 109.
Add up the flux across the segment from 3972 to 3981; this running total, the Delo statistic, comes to 94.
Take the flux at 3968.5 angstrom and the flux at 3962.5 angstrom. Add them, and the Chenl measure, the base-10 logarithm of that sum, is 1.43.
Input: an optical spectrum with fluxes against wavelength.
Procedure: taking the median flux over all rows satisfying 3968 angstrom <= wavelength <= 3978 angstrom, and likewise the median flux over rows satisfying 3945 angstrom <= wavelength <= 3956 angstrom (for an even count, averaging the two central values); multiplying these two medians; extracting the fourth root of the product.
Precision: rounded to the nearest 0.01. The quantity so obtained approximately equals 3.67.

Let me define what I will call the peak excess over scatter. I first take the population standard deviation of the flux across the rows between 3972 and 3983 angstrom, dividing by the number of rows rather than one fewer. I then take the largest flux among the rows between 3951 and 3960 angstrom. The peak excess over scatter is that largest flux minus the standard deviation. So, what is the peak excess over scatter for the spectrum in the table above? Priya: 16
